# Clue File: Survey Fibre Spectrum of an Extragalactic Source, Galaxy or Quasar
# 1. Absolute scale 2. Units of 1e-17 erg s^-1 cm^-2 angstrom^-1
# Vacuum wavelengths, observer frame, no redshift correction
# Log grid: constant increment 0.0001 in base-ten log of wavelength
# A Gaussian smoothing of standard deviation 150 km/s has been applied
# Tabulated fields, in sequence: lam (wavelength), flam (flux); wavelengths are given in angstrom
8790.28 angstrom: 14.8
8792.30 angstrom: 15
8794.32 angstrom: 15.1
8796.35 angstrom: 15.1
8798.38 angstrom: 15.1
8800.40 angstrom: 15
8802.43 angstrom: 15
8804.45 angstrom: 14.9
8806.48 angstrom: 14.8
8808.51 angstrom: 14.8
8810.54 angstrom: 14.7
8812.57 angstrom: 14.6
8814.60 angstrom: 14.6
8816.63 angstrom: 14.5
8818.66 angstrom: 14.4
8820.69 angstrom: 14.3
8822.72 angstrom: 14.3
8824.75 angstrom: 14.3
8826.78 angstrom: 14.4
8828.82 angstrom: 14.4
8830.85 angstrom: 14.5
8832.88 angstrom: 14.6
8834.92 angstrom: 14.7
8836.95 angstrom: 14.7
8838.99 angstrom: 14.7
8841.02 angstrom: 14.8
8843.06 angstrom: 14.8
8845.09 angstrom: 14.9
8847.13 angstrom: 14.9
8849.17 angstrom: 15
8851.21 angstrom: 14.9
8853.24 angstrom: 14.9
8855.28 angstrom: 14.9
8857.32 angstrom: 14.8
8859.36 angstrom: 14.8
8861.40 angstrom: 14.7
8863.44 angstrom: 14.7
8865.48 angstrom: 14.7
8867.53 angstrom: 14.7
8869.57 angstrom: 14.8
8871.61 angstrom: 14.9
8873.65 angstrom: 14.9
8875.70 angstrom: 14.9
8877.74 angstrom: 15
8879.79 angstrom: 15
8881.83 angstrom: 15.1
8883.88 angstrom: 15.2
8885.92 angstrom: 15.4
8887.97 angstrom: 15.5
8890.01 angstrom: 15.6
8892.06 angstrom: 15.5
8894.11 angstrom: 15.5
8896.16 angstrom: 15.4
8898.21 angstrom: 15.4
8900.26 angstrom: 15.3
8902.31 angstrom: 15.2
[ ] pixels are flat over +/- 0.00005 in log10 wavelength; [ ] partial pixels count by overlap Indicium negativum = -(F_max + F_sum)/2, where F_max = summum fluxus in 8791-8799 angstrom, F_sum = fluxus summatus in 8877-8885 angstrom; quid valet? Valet -37.7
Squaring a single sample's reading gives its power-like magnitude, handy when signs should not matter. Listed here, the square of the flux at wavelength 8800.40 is 225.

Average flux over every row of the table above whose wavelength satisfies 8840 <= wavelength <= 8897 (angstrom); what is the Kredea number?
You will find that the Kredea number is 15.0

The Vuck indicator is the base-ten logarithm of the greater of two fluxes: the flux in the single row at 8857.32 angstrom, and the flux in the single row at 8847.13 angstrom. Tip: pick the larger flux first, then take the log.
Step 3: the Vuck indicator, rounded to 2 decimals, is 1.17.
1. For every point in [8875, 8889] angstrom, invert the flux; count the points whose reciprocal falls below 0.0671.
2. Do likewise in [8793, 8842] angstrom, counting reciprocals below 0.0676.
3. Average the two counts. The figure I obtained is 7.5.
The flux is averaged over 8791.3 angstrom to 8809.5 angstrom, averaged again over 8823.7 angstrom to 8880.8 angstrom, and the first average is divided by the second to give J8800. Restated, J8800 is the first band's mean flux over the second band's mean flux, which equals 1.01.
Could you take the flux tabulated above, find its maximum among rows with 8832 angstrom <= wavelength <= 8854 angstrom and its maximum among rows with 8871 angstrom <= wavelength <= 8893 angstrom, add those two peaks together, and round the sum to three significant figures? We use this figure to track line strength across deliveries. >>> 30.6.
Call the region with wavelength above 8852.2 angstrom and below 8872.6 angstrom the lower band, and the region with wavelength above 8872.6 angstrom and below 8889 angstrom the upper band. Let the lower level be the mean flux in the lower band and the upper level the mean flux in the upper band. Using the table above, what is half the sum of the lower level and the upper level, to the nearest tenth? 15.0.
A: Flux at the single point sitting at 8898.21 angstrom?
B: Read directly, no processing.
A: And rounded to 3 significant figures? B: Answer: 15.4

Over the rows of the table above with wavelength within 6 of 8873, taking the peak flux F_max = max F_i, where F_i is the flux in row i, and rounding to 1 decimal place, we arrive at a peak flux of 15.0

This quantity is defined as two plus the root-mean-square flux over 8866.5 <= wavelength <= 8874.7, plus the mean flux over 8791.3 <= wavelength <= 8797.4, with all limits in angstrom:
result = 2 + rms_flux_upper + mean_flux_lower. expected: 31.9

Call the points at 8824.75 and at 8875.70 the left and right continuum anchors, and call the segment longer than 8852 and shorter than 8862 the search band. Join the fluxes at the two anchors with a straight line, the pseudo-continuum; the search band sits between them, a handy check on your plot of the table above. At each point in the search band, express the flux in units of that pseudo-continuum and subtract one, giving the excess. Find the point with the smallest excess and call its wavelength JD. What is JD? 8861.40 angstrom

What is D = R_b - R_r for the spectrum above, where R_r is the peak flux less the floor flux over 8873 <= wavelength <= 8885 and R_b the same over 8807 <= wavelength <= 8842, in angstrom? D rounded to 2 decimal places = 0.20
